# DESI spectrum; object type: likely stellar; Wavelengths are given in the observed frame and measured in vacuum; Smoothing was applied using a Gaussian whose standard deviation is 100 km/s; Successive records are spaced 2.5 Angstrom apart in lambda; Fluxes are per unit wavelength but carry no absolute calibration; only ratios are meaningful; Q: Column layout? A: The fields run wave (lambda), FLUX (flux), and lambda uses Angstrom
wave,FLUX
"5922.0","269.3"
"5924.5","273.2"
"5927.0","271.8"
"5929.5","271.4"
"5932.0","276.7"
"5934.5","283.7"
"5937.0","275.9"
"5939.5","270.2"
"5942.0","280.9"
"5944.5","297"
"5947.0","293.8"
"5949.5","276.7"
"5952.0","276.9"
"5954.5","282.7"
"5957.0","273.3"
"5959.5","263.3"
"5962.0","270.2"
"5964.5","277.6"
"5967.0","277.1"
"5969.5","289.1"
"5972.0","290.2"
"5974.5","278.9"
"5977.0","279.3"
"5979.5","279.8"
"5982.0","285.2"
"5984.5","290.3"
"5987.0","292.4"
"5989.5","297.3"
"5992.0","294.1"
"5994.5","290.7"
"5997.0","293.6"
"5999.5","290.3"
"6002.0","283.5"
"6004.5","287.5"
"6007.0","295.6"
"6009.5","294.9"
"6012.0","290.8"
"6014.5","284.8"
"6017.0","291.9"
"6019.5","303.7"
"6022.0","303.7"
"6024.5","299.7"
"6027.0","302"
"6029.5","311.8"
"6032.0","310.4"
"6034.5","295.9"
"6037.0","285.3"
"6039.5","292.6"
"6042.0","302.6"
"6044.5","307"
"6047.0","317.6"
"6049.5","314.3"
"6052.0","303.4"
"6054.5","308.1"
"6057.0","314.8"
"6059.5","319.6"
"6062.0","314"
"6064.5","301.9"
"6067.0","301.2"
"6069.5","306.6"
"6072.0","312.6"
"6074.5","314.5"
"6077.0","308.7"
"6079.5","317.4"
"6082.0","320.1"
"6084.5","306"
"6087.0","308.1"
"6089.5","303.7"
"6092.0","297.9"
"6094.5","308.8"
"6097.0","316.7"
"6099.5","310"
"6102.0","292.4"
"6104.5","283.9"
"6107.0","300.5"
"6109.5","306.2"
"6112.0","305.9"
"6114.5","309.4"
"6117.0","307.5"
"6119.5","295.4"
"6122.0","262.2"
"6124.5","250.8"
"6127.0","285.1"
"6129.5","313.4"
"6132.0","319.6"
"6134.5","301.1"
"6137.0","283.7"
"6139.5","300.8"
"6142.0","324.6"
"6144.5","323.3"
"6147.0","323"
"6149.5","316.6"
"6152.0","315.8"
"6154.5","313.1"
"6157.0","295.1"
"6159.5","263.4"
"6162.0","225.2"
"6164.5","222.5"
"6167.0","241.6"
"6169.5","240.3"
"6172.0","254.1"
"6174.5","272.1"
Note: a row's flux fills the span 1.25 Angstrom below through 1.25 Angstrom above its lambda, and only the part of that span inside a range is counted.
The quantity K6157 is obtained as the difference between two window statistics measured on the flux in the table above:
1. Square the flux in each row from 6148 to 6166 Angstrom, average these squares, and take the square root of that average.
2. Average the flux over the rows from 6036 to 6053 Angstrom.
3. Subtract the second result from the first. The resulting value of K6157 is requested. -22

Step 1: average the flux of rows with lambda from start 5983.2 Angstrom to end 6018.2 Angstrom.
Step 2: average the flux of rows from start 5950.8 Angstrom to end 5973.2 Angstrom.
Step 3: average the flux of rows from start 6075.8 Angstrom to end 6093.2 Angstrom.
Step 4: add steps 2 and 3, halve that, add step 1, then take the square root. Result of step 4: 24.2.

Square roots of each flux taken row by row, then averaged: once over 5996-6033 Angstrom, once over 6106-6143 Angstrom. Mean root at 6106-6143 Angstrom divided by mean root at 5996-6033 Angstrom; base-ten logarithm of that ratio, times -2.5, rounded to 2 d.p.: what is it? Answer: 0.00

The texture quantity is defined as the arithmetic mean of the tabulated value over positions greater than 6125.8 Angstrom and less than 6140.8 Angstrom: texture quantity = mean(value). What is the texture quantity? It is 301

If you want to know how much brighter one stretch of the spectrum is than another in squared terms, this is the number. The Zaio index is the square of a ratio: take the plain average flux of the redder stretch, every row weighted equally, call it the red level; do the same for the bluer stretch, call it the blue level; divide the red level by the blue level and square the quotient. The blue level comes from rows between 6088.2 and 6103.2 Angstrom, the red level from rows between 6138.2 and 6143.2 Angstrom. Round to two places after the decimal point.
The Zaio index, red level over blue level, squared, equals 1.05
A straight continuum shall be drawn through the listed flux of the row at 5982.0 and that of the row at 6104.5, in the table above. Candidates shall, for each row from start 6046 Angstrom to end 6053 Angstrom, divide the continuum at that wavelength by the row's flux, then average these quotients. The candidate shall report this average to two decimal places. 0.91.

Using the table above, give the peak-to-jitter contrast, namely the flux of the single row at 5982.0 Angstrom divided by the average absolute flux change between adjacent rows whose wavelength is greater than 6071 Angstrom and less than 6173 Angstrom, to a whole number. 25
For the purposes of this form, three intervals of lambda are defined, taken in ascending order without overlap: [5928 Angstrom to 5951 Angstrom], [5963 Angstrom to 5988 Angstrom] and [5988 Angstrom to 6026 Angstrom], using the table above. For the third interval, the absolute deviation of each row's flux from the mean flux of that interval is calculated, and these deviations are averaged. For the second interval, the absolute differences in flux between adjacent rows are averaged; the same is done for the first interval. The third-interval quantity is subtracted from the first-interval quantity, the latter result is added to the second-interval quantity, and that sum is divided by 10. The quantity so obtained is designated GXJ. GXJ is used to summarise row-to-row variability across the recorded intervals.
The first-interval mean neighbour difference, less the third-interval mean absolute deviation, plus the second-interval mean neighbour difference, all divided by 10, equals 0.9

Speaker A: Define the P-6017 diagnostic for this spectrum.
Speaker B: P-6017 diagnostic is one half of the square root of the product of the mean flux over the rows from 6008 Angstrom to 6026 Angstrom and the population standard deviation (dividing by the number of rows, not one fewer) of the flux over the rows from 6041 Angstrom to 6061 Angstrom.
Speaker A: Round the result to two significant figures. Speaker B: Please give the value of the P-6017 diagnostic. 21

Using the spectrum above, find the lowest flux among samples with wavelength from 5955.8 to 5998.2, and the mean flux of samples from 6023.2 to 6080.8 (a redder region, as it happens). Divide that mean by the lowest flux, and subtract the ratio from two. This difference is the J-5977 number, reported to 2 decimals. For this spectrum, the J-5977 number 0.83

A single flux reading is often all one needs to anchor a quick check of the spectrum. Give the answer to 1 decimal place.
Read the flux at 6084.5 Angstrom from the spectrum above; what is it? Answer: 306.0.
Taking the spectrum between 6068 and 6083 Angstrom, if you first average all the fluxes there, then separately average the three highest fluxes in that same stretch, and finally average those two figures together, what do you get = 315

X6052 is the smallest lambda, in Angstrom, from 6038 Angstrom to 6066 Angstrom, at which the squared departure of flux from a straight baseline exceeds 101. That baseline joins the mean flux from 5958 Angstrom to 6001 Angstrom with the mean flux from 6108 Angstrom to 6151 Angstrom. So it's 6042.0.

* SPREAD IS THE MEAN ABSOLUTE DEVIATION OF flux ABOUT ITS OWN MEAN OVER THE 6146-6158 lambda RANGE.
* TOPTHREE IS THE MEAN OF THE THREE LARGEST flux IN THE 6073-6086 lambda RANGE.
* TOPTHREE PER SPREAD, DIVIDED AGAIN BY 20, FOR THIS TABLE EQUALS 2.25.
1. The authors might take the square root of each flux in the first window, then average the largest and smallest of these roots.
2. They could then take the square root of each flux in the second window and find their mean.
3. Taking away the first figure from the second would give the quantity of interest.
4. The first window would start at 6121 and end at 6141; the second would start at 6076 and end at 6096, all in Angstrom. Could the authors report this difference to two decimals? 0.72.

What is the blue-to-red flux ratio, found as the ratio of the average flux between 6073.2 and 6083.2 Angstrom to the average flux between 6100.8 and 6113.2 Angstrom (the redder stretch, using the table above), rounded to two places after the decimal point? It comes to 1.06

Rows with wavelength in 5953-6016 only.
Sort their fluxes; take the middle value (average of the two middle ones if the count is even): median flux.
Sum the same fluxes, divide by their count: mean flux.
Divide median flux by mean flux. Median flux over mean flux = 1.01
